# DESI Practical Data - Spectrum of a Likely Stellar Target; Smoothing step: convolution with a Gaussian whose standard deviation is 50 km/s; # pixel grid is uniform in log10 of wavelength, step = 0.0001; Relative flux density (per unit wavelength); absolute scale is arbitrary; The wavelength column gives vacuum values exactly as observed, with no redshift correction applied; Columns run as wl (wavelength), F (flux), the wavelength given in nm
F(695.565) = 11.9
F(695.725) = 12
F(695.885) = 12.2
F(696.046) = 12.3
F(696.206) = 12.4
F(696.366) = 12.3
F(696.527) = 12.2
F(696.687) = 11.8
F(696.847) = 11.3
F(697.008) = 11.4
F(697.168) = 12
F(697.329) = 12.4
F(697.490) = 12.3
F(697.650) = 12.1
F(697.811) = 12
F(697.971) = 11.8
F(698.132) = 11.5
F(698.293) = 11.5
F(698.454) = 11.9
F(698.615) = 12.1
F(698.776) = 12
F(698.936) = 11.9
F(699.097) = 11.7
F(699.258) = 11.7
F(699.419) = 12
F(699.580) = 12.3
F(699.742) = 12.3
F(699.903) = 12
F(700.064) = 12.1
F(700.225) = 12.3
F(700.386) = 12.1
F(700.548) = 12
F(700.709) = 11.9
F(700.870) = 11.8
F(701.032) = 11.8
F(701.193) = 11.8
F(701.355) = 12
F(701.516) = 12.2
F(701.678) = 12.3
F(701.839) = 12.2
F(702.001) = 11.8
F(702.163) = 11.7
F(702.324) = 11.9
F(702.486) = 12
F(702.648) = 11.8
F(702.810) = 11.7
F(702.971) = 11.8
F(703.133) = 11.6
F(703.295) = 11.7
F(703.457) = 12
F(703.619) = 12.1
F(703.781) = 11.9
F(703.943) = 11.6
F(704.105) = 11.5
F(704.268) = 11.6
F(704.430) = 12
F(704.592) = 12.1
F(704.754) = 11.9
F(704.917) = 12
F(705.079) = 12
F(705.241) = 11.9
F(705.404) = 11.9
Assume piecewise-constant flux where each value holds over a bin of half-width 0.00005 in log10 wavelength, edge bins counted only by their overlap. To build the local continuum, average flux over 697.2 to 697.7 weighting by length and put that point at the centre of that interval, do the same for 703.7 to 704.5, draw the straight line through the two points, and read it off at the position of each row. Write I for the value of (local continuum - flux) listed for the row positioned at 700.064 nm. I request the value -0.07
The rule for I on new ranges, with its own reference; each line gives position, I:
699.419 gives 0.09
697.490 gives -0.06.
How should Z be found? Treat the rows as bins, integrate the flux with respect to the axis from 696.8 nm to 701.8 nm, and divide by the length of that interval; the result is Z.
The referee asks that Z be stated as 12.0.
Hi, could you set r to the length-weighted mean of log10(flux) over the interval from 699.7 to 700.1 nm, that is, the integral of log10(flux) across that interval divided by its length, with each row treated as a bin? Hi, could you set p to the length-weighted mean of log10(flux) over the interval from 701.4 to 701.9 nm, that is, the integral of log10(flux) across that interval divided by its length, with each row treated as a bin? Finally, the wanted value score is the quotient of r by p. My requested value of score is 1.00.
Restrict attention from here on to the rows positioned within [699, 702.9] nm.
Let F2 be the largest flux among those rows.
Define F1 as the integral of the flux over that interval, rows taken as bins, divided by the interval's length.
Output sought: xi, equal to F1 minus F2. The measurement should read -0.33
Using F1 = 12.0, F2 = 12.3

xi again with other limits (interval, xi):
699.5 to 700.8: -0.18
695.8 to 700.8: -0.41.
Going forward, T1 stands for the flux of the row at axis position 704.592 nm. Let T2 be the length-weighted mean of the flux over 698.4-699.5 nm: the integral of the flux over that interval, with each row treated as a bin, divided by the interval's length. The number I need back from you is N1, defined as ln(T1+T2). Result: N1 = 3.18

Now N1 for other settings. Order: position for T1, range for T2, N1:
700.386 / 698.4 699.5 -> 3.18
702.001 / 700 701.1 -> 3.17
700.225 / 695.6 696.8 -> 3.20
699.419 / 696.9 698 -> 3.18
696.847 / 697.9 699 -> 3.14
